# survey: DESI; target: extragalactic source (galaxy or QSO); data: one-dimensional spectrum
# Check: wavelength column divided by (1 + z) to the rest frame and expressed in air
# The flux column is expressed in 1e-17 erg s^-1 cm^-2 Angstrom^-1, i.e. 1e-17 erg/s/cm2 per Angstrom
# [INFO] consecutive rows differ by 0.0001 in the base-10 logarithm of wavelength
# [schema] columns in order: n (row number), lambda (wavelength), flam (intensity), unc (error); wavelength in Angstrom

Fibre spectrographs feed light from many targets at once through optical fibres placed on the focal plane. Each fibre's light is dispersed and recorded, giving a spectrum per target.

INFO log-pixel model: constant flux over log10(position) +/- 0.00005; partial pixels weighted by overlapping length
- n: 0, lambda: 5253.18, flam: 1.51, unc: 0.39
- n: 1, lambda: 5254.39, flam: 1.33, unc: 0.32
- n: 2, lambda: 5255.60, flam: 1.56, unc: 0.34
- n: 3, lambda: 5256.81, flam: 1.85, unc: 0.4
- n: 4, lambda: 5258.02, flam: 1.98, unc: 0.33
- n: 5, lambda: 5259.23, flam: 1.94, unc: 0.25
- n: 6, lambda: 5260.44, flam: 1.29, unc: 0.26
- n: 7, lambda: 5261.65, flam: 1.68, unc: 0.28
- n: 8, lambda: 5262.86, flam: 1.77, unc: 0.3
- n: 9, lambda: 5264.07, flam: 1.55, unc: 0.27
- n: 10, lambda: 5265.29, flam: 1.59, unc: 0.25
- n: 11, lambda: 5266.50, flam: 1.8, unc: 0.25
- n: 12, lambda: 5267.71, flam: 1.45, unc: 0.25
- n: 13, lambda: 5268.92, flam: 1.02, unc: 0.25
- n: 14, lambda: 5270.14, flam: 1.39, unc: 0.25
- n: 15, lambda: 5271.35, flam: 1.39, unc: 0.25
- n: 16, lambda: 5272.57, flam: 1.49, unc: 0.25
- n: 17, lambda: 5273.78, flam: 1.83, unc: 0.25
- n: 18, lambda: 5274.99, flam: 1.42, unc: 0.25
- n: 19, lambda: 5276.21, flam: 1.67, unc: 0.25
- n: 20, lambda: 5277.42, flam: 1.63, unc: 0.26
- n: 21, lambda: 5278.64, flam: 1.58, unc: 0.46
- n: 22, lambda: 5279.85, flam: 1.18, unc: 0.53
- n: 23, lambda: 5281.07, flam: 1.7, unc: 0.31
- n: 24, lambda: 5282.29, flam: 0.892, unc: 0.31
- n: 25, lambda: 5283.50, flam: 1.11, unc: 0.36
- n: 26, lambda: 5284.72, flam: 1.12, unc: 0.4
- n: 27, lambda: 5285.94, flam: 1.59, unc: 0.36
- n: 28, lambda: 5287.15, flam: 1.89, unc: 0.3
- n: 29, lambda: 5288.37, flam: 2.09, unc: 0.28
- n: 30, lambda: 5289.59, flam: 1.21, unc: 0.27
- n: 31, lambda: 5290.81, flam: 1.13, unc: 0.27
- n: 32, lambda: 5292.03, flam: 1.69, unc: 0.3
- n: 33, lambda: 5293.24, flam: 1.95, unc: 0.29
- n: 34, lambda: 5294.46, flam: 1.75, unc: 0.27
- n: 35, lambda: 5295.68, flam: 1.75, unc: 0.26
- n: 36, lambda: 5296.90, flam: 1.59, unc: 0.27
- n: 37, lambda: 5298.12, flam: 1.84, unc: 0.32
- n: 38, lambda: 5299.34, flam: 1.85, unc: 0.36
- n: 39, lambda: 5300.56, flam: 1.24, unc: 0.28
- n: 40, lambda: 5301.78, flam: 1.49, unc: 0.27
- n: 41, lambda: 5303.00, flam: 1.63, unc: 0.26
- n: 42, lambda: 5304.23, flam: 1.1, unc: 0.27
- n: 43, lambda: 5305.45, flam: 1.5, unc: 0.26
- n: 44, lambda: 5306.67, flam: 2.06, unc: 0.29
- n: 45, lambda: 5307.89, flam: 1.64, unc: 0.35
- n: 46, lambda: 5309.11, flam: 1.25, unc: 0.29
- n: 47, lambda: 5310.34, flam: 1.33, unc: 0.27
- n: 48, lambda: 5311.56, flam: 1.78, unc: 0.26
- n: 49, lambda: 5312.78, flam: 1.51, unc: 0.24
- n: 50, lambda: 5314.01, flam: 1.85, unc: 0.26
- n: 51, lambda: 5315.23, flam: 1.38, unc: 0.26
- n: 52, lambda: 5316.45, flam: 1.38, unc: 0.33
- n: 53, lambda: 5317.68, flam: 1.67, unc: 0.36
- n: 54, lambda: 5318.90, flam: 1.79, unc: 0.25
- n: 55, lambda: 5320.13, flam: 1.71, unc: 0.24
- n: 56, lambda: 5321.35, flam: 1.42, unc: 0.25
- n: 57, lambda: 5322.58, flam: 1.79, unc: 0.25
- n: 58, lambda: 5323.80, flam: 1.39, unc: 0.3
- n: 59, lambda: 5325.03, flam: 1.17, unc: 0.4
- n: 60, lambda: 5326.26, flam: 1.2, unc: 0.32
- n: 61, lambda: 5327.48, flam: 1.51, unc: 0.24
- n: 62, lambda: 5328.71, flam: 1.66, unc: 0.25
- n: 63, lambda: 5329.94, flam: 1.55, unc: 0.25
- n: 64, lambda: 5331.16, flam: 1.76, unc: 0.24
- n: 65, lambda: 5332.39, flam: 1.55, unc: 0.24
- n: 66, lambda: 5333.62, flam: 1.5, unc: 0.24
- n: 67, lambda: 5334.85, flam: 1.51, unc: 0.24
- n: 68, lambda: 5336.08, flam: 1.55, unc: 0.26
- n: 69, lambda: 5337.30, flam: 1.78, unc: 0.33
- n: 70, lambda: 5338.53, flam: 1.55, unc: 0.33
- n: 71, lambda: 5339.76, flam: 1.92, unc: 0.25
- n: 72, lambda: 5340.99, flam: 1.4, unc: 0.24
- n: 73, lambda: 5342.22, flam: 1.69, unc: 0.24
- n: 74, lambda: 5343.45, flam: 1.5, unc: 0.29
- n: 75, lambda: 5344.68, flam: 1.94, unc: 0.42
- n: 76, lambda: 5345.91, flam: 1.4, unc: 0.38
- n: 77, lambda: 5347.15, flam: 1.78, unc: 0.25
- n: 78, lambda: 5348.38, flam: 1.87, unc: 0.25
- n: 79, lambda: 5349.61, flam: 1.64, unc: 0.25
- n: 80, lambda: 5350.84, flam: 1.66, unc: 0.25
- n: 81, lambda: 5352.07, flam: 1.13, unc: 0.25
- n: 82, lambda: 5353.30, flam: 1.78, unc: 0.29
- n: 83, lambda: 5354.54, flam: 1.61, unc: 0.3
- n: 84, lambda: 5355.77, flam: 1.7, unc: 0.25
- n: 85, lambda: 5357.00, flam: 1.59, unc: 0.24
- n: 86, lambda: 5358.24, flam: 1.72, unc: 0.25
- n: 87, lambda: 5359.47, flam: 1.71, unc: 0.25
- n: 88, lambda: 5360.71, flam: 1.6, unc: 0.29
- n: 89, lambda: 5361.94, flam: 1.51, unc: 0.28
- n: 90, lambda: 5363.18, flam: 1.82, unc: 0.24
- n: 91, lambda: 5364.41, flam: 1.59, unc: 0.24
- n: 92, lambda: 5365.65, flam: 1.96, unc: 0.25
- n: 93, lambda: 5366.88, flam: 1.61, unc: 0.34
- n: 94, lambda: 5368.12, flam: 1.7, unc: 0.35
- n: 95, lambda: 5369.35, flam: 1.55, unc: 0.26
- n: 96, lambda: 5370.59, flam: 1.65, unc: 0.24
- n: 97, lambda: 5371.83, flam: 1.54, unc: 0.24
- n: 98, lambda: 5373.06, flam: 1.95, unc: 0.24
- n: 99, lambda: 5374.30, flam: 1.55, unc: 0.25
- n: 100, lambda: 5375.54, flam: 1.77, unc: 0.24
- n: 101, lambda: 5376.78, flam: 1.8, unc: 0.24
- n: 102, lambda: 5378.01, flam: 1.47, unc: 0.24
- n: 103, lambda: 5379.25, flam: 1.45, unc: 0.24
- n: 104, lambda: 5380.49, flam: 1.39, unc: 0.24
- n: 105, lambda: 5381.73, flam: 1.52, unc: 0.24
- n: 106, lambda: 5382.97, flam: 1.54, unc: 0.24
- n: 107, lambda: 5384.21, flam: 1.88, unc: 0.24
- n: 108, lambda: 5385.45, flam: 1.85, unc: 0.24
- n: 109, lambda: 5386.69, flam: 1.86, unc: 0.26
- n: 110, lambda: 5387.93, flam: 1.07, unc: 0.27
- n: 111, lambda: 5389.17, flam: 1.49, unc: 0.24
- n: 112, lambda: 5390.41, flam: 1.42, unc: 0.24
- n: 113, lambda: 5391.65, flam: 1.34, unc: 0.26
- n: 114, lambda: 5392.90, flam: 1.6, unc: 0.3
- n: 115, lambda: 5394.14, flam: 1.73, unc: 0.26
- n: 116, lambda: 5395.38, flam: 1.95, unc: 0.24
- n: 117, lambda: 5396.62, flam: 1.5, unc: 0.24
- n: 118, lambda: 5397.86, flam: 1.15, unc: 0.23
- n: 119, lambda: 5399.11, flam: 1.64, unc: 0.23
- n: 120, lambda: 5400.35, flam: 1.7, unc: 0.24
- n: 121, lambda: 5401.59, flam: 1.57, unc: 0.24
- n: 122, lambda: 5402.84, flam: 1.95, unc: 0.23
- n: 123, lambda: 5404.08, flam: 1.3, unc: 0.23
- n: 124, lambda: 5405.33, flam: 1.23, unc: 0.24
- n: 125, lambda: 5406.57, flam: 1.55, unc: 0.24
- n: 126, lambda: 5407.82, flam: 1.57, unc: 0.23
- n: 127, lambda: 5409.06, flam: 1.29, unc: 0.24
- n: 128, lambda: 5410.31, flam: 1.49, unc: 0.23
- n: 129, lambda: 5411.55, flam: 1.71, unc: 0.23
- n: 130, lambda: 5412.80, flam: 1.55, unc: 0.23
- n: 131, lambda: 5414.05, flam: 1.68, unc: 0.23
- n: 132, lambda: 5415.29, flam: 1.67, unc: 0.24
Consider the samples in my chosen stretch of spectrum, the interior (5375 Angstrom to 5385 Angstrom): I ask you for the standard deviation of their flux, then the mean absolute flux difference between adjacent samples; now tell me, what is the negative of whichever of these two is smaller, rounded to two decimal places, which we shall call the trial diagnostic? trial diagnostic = -0.13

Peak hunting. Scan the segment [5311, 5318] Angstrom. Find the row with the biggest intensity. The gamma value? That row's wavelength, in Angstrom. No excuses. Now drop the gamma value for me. 5314.01 Angstrom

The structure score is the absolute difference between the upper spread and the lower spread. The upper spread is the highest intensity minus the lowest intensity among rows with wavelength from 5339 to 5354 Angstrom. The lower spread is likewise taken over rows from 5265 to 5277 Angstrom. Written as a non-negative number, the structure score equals 0.00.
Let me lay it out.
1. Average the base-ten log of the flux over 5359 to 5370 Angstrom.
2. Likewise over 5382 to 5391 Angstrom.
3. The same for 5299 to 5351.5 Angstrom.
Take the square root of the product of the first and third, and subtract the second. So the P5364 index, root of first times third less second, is 0.014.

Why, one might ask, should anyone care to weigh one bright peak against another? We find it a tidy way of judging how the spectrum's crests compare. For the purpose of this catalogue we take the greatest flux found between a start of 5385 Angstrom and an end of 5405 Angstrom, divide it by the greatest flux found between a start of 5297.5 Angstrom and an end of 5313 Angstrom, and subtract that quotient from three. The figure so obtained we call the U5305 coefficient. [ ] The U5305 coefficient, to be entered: 2.05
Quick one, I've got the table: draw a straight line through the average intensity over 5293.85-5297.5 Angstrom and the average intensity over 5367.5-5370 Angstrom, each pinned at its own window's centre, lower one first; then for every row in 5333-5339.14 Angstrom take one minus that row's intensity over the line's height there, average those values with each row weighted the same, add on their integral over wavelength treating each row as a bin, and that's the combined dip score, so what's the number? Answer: 0.34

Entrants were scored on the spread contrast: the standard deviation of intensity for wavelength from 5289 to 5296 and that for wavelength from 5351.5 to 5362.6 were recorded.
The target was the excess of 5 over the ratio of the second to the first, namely 4.4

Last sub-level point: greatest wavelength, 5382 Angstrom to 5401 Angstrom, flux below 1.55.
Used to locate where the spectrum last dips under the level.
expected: 5397.86 Angstrom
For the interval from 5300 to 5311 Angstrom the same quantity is 5310.34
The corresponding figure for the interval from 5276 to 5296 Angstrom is 5290.81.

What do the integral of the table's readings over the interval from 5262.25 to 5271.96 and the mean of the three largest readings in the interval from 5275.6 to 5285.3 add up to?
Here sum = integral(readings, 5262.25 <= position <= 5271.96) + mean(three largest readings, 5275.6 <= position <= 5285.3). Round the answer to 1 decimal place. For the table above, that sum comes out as 16.2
